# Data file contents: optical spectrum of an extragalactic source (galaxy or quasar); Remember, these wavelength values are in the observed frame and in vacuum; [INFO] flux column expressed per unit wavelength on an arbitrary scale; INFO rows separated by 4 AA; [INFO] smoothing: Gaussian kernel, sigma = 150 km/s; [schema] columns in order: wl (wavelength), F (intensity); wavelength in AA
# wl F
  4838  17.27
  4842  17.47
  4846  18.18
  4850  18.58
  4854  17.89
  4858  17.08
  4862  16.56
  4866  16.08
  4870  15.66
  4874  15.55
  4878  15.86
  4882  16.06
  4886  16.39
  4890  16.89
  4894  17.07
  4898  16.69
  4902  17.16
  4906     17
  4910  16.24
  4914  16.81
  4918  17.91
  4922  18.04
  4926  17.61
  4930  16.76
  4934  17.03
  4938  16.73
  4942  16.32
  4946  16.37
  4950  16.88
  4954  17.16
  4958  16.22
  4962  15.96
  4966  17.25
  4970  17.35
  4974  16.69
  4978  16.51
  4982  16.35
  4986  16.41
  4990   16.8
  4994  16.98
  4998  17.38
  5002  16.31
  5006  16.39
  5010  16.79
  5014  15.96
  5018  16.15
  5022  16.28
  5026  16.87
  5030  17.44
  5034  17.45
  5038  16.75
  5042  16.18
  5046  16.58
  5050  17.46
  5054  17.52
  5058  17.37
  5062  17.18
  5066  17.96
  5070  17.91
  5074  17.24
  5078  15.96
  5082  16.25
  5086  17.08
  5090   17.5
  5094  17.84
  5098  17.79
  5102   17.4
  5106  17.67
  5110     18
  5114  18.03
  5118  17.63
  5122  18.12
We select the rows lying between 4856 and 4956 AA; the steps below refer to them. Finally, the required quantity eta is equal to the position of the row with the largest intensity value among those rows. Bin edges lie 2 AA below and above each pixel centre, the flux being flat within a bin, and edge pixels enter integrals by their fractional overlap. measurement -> 4922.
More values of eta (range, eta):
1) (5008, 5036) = 5034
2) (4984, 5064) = 5054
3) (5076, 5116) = 5114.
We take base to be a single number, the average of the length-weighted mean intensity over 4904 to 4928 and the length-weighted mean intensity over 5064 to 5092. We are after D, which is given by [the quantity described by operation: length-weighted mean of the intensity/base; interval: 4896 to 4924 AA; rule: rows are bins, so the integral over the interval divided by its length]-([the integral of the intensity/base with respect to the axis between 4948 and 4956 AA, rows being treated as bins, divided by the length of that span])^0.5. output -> 0.001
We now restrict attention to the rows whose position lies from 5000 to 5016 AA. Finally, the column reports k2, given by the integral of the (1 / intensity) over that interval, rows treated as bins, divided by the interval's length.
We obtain 0.0611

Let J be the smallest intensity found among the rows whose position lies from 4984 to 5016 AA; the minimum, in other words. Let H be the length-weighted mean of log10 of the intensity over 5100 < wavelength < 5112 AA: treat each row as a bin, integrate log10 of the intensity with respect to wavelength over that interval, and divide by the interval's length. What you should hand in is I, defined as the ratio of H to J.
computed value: 0.0782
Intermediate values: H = 1.25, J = 15.96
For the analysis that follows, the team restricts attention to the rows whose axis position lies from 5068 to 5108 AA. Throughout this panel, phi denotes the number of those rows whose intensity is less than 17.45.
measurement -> 5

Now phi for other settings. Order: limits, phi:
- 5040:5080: 6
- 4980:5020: 10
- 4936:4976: 10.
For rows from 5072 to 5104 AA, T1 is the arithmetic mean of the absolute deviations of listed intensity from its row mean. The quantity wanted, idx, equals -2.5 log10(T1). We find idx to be 0.7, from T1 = 0.5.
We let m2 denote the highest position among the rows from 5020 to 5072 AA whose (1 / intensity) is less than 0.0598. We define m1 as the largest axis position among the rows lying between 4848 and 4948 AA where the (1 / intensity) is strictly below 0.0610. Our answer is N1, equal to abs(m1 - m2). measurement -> 132 AA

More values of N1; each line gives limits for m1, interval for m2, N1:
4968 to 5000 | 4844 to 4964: 44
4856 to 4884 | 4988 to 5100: 236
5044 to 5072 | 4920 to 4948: 132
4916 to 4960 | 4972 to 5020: 56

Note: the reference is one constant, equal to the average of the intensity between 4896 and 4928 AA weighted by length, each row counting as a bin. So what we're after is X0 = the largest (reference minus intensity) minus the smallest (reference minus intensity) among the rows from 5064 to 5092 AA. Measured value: 2.0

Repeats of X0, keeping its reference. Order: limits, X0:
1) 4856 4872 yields 1.4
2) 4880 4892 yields 0.8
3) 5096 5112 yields 0.6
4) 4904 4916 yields 0.8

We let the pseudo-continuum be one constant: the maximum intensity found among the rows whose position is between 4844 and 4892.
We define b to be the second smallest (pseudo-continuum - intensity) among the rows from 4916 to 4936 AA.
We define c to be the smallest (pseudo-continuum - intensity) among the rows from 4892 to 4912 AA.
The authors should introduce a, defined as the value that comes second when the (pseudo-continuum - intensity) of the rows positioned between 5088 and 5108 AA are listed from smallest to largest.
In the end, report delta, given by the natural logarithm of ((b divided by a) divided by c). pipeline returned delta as -0.52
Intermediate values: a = 0.79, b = 0.67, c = 1.42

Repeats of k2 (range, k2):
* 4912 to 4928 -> 0.0569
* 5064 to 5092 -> 0.0585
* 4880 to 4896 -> 0.0603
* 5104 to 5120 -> 0.0561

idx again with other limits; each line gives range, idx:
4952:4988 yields 1.0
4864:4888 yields 1.5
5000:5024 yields 1.8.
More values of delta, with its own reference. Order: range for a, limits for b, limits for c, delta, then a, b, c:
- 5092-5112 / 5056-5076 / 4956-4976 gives -0.31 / 0.74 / 0.67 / 1.23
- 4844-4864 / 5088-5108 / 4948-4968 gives 0.40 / 0.40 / 0.79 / 1.33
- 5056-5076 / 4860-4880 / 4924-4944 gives 1.35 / 0.67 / 2.50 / 0.97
